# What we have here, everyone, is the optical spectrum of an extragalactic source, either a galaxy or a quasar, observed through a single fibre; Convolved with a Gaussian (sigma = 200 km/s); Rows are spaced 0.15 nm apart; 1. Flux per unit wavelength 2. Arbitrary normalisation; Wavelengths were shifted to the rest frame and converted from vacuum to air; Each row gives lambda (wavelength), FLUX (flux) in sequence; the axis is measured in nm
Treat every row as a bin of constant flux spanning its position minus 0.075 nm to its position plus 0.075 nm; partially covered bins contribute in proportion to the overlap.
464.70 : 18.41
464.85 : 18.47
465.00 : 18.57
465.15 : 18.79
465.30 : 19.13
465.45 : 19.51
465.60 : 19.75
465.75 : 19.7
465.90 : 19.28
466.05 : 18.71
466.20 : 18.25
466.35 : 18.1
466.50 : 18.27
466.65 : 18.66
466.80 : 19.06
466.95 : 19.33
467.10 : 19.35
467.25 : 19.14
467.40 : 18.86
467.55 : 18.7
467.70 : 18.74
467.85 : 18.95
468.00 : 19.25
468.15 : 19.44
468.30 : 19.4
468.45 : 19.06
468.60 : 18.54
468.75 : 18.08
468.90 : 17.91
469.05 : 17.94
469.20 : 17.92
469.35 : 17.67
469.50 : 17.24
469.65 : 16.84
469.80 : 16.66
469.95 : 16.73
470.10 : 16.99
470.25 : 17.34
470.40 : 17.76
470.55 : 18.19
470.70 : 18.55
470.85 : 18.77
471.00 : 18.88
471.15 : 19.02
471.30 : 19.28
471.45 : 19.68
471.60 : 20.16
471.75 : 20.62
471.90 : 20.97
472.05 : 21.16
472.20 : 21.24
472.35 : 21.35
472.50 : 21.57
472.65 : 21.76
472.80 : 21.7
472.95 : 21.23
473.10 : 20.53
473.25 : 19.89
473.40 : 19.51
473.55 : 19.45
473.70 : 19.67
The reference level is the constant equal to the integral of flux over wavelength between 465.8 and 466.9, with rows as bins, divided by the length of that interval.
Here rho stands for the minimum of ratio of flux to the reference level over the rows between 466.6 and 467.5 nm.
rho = 1.00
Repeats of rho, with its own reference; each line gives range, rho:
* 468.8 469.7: 0.90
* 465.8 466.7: 0.97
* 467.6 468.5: 1.00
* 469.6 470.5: 0.89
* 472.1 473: 1.14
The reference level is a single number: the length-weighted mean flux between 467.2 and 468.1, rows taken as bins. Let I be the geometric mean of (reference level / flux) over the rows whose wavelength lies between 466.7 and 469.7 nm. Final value 1.02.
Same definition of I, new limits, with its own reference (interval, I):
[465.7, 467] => 1.01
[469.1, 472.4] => 1.01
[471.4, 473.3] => 0.91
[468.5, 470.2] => 1.08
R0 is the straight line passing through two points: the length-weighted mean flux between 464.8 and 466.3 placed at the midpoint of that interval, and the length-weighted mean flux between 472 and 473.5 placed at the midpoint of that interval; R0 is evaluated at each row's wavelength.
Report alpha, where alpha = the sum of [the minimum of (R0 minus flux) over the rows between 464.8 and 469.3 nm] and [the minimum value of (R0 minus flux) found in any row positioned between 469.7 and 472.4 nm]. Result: -1.2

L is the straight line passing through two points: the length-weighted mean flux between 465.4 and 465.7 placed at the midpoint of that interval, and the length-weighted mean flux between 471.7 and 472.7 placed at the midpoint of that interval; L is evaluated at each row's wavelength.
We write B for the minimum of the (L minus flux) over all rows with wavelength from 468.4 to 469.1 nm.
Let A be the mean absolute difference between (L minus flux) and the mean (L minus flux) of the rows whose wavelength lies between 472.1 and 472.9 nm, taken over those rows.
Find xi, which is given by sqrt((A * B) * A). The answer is 0.16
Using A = 0.1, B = 1.3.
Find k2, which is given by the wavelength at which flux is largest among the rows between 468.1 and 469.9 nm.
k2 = 468.15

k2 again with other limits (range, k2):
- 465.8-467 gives 466.95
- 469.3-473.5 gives 472.65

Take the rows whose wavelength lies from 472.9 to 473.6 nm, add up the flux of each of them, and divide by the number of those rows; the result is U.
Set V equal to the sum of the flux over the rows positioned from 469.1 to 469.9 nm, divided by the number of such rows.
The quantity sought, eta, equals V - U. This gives -3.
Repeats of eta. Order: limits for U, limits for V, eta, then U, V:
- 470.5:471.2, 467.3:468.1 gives 0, 18.7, 18.9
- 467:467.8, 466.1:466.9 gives 0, 19.0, 18.5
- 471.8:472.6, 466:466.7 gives -3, 21.3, 18.4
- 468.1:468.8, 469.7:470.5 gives -2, 18.9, 17.1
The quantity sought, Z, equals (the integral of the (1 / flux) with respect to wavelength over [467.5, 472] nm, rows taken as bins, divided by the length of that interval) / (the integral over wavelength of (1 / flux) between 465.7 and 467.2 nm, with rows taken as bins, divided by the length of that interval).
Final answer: 1.02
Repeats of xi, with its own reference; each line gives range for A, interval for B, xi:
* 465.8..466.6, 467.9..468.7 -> 0.38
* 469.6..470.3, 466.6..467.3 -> 0.13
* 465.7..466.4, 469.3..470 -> 1.00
